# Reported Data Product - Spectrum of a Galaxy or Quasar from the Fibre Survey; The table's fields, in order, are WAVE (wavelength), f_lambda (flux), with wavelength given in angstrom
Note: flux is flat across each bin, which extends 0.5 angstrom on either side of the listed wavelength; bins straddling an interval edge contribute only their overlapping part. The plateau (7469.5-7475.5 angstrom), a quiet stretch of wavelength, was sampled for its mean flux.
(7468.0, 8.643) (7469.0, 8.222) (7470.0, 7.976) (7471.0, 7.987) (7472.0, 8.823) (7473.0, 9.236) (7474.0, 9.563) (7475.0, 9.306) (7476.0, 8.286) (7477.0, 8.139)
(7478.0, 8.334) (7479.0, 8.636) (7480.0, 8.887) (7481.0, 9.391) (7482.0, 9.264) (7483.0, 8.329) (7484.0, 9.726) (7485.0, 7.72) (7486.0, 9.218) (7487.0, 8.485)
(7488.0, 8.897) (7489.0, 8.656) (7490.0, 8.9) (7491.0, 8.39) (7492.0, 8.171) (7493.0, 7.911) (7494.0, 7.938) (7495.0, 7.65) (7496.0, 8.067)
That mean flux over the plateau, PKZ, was 8.82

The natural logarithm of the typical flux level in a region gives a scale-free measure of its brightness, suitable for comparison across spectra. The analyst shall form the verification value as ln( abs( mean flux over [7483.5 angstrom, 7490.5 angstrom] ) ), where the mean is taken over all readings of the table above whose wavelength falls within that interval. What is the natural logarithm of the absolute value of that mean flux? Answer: 2.175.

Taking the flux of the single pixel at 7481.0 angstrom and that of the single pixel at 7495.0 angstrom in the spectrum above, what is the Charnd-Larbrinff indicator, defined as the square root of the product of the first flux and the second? 8.5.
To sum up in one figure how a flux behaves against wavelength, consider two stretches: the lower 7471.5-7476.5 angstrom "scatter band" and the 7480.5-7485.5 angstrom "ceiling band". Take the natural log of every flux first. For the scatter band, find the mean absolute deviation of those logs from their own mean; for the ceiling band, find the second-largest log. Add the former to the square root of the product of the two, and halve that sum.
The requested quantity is 0.18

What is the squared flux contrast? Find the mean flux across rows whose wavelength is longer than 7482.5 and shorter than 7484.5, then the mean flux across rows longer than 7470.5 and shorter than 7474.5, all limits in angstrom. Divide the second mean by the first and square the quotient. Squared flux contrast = 0.97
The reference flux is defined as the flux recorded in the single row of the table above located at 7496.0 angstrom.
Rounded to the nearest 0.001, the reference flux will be 8.067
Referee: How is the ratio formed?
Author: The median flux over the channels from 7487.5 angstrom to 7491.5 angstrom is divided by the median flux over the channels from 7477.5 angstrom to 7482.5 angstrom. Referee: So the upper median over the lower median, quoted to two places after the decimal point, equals 0.99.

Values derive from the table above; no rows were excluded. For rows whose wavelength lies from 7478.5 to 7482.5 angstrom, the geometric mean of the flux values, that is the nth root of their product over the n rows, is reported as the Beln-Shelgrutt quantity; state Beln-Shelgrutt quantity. 9.04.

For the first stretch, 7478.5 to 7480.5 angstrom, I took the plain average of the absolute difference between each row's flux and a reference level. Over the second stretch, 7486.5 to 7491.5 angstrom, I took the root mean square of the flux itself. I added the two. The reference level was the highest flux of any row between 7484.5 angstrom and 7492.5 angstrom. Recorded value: 9.12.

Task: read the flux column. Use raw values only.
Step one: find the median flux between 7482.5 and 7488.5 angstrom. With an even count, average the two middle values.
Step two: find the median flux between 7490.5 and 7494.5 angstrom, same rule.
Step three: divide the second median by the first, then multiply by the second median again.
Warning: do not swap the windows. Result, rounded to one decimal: 7.5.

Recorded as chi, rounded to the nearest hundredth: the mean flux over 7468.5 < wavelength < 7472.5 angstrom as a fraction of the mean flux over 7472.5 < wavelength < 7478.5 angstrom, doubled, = 1.87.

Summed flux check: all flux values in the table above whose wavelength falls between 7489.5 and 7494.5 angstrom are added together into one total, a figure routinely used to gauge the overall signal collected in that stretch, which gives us 41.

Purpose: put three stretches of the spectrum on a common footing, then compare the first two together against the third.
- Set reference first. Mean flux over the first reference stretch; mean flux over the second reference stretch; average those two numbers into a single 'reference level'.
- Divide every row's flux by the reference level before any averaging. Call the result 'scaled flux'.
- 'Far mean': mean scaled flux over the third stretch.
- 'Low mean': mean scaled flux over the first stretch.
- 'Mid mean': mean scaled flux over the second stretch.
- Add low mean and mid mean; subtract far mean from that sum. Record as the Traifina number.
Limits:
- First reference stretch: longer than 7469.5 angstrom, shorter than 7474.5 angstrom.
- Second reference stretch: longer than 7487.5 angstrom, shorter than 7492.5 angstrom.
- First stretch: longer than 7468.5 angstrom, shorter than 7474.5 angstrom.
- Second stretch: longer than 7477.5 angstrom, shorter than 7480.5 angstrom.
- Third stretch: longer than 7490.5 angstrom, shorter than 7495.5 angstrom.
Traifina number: 1.07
